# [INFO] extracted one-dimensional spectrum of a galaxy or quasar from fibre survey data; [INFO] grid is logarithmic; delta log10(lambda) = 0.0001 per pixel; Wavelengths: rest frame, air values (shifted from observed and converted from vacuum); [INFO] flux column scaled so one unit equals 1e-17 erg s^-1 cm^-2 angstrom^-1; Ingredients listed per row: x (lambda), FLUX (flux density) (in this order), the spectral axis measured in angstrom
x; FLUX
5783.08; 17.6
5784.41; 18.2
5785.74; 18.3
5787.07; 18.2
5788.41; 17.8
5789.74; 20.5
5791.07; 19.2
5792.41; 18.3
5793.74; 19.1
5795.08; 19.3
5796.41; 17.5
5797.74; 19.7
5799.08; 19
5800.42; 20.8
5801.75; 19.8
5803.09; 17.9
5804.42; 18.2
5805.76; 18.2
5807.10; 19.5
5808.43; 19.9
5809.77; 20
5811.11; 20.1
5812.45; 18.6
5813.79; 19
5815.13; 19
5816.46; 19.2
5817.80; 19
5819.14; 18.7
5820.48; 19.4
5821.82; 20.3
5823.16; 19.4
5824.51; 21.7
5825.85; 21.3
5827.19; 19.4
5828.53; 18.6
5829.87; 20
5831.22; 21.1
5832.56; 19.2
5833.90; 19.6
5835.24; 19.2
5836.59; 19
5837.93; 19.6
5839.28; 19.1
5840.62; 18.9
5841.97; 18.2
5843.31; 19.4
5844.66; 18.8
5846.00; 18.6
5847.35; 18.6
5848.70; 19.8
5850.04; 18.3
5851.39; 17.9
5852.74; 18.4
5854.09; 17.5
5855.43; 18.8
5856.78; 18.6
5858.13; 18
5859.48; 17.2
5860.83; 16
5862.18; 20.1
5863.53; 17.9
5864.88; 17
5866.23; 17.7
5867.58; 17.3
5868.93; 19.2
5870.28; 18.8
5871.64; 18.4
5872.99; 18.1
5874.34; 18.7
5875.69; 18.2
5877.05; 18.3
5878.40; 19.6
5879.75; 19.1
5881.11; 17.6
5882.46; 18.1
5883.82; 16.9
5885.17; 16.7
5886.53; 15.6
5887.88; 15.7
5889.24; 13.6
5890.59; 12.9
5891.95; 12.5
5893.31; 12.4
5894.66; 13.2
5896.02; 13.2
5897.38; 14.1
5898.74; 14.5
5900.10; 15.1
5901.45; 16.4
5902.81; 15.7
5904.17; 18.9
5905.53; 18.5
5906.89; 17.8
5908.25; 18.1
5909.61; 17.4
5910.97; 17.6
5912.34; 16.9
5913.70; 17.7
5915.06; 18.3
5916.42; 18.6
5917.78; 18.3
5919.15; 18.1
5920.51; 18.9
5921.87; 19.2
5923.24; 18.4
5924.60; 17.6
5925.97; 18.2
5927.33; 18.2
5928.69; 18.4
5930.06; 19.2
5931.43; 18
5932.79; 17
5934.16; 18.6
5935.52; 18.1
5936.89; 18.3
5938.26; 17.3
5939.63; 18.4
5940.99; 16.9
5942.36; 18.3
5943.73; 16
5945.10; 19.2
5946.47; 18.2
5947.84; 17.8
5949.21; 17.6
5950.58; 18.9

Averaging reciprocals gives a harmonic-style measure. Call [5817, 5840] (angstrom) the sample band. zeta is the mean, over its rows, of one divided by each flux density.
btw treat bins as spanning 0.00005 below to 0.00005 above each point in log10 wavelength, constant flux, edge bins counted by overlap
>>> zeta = 0.051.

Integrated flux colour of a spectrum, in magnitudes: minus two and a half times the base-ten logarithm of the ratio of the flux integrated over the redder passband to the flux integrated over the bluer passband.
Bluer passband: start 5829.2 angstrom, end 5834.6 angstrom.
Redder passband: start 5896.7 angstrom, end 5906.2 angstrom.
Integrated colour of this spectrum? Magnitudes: -0.4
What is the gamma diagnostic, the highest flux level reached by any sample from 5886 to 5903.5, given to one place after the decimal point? 16.4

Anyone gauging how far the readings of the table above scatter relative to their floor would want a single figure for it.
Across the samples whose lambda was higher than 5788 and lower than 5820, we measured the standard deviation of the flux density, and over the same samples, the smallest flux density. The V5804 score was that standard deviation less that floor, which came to -17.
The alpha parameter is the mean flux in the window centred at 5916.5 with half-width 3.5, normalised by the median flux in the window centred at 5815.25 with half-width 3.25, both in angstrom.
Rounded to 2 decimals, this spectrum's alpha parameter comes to 0.96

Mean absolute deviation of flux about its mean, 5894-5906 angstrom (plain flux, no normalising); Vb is 1.7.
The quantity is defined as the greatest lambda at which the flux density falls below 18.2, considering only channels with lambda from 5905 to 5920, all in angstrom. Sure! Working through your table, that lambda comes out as 5919.15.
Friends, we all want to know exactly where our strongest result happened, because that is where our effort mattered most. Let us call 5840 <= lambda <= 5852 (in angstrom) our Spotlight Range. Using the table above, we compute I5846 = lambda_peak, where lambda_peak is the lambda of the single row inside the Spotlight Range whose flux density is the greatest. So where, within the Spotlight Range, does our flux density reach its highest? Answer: 5848.70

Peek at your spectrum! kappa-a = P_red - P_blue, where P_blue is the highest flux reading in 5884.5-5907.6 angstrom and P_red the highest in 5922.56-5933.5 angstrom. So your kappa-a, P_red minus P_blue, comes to 0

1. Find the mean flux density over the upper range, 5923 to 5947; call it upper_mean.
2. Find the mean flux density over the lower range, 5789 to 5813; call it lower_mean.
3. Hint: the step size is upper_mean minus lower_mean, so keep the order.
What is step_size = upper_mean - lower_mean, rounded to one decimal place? -1.2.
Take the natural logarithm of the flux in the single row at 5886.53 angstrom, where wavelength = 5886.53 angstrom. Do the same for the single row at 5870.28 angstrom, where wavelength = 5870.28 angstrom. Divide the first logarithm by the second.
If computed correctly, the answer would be 0.94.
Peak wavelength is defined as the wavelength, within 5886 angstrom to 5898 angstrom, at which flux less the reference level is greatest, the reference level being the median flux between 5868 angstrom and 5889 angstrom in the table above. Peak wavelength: 5887.88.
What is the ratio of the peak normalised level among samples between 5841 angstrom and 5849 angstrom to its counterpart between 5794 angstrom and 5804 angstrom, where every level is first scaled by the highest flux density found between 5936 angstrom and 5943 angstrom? 0.95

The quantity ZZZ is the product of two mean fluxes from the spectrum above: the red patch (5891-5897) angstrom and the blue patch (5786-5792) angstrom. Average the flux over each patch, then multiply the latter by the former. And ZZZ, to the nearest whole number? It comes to 243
